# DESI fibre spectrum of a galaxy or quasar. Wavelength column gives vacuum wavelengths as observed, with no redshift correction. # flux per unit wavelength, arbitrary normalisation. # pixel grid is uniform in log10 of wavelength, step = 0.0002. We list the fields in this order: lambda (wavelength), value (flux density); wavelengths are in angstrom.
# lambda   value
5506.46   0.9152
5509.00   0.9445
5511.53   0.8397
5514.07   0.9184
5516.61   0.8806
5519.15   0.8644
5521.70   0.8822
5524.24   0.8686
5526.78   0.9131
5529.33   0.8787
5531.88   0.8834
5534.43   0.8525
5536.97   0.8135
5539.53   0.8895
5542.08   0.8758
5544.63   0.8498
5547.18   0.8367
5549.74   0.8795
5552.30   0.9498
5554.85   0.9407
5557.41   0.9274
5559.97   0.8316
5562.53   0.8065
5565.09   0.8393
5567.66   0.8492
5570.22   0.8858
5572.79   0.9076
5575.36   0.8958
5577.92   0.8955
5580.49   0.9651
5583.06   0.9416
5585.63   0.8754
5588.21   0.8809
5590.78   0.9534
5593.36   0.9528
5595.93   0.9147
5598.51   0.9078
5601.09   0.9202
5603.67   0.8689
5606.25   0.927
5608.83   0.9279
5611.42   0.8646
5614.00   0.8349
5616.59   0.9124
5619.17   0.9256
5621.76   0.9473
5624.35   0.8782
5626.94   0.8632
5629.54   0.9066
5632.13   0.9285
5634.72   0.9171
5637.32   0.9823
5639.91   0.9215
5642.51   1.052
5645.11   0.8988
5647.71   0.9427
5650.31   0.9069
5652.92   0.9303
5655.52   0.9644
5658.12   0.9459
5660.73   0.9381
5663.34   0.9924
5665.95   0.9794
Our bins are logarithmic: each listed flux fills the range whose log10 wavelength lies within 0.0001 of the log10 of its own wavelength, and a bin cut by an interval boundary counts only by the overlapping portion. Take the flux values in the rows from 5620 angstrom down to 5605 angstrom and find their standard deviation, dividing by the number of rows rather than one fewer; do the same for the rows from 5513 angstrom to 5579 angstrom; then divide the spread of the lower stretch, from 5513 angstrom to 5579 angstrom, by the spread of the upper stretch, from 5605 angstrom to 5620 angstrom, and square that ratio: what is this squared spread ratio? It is 0.99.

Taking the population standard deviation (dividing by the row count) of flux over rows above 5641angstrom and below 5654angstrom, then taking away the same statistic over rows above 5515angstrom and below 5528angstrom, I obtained 0.038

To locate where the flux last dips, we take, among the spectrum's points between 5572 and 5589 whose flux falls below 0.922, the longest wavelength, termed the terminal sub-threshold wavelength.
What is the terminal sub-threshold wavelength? 5588.21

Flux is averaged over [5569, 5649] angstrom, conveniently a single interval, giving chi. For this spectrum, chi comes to 0.916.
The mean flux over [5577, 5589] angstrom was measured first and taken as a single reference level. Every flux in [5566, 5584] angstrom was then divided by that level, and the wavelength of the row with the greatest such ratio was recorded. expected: 5580.49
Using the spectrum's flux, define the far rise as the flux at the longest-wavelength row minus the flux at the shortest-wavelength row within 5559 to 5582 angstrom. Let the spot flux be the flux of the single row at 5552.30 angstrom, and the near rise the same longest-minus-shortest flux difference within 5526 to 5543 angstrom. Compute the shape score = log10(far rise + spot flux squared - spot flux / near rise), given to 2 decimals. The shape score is 1.42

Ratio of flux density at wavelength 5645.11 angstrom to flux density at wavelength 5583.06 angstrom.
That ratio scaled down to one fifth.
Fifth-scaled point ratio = 0.191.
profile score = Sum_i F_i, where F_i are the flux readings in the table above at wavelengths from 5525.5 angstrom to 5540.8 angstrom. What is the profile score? 5.23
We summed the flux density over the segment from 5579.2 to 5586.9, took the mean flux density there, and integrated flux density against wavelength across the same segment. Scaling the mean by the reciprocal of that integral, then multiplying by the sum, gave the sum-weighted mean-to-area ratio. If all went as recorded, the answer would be 0.361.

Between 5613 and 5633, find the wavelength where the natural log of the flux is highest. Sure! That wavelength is 5621.76 angstrom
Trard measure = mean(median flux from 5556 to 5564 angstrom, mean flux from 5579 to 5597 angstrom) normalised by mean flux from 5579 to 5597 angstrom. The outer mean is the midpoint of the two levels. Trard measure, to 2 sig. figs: 0.95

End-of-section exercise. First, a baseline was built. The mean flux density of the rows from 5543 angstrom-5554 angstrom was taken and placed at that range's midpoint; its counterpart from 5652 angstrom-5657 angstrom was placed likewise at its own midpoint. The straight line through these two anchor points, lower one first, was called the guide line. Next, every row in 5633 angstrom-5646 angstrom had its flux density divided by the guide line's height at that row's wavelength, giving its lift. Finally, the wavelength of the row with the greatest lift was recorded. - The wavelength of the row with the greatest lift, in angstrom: 5642.51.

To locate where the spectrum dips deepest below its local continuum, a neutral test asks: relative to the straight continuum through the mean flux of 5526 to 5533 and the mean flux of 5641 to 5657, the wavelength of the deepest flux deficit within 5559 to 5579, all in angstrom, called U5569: 5562.53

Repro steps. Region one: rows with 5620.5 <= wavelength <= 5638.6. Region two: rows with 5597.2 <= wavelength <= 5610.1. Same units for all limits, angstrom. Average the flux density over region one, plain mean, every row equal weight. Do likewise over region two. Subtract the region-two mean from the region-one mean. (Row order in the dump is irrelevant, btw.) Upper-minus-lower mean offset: 0.01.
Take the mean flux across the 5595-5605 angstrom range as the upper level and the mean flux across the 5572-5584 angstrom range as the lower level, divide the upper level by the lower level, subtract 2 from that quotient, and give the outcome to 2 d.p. -1.02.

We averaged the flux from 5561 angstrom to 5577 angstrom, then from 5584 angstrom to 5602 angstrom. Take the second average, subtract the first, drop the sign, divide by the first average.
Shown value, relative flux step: 0.06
